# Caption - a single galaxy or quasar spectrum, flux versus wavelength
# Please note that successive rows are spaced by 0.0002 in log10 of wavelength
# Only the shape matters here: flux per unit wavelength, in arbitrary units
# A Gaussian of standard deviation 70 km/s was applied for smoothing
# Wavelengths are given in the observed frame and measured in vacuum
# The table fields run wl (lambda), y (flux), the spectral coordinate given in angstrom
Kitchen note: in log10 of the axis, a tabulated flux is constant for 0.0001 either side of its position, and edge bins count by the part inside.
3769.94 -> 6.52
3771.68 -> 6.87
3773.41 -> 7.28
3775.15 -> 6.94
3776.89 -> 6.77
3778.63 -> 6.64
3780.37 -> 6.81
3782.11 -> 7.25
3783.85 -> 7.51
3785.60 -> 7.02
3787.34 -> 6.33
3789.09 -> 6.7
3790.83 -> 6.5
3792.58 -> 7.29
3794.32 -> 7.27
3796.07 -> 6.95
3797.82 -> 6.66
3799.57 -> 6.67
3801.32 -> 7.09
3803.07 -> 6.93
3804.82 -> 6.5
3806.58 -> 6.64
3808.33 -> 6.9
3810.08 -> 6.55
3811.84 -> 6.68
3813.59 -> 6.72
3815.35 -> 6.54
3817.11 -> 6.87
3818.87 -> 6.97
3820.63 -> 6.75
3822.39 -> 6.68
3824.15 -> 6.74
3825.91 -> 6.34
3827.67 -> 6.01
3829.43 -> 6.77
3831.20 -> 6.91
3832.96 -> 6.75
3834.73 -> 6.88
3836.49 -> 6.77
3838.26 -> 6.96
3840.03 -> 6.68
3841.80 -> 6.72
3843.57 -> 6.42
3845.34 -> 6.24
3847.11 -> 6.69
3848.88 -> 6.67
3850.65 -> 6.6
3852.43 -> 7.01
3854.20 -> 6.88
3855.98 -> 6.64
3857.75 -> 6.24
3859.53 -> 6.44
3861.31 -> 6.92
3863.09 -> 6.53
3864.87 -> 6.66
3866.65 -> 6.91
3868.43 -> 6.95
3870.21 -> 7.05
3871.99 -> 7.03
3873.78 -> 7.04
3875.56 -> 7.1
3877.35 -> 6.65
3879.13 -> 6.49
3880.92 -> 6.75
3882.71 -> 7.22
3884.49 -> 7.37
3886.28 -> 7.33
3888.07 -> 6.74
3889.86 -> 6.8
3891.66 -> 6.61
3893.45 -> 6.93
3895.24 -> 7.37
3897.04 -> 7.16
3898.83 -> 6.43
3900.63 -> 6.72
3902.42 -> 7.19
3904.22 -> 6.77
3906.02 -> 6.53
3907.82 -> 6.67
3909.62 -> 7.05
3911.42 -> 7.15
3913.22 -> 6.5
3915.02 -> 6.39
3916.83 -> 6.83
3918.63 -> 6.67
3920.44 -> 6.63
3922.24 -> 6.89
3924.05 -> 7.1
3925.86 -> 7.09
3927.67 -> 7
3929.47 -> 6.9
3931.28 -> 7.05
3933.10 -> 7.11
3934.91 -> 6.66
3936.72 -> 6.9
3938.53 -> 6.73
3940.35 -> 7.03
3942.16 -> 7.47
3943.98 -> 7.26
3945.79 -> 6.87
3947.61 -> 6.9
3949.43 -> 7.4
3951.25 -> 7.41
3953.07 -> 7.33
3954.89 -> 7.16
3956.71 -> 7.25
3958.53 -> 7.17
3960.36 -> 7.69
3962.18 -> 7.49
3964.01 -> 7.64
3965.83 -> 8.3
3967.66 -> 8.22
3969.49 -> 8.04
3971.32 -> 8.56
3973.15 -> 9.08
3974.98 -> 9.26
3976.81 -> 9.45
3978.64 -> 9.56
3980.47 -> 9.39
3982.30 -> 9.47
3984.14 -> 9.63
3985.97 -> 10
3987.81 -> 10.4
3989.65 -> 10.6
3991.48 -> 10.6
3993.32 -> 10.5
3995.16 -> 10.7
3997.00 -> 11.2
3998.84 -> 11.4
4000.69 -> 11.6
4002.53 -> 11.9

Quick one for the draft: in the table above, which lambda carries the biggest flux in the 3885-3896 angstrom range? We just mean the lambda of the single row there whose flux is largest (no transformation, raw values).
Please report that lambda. 3895.24 angstrom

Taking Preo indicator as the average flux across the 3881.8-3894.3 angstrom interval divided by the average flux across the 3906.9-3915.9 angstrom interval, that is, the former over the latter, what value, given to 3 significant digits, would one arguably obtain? 1.04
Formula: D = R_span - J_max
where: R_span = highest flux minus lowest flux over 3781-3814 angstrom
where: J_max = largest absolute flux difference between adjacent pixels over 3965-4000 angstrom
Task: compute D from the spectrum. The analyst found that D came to 0.66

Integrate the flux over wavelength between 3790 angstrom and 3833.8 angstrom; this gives 296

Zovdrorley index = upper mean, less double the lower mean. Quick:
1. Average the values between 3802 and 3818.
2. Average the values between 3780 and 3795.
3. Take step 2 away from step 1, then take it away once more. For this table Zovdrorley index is -7.2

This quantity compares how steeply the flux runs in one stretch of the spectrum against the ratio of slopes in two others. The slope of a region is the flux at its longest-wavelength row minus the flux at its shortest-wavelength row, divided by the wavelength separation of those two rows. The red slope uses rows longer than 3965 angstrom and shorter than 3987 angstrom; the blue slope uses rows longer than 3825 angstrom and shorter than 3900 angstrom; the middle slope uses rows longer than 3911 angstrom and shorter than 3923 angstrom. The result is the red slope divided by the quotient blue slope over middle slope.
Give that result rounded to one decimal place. -1.6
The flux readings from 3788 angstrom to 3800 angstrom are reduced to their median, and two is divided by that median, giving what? 0.299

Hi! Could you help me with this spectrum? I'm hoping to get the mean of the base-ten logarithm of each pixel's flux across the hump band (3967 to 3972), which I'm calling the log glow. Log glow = 0.92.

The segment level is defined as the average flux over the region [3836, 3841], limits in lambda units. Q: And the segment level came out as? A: 6.80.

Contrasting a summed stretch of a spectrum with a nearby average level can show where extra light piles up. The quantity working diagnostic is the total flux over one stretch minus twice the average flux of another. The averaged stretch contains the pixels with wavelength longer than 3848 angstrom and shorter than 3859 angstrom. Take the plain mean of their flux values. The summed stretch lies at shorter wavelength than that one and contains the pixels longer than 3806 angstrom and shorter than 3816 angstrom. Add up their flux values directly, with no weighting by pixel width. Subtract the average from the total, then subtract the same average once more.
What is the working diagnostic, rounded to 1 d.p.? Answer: 26.7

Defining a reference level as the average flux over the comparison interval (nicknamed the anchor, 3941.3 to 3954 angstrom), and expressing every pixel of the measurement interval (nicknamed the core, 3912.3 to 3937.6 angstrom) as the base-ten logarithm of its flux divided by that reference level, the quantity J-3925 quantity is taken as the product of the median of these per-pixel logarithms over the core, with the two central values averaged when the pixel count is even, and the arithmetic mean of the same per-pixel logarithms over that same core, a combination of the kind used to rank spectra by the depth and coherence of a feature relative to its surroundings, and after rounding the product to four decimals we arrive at 0.0005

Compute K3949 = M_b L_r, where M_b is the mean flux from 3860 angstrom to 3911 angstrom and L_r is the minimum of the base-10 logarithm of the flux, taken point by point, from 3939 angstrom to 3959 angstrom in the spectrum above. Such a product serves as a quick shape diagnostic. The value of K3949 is 5.77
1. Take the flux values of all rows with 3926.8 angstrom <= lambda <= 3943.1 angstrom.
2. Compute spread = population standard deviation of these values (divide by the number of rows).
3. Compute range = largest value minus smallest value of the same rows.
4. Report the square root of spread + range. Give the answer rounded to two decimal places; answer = 1.02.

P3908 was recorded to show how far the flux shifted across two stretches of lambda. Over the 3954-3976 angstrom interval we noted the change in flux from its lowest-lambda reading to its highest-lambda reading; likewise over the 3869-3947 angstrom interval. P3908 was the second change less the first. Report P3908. -2.3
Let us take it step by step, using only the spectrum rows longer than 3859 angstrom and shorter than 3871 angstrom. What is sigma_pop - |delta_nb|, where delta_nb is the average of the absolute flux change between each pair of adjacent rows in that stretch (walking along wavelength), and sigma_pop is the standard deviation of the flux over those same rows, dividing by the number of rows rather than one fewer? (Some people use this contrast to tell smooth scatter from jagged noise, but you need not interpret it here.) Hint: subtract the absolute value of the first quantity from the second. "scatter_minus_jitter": -0.014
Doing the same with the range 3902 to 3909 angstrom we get -0.020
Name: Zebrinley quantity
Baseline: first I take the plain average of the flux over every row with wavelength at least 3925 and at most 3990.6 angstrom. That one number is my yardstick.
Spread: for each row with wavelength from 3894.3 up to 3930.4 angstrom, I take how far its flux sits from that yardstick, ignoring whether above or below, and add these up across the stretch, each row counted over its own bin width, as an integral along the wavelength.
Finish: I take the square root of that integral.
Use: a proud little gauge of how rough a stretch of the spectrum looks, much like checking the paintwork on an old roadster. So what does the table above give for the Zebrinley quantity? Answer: 6.4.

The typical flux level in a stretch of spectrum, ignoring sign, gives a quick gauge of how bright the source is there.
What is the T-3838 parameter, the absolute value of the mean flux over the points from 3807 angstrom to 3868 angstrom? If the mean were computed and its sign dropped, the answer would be 6.68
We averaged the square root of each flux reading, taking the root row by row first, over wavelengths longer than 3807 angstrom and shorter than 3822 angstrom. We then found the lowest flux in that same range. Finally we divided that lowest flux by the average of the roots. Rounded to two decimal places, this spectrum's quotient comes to 2.52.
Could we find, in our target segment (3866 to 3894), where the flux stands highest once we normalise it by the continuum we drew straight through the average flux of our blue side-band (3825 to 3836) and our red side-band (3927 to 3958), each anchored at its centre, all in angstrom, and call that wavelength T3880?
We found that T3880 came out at 3884.49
